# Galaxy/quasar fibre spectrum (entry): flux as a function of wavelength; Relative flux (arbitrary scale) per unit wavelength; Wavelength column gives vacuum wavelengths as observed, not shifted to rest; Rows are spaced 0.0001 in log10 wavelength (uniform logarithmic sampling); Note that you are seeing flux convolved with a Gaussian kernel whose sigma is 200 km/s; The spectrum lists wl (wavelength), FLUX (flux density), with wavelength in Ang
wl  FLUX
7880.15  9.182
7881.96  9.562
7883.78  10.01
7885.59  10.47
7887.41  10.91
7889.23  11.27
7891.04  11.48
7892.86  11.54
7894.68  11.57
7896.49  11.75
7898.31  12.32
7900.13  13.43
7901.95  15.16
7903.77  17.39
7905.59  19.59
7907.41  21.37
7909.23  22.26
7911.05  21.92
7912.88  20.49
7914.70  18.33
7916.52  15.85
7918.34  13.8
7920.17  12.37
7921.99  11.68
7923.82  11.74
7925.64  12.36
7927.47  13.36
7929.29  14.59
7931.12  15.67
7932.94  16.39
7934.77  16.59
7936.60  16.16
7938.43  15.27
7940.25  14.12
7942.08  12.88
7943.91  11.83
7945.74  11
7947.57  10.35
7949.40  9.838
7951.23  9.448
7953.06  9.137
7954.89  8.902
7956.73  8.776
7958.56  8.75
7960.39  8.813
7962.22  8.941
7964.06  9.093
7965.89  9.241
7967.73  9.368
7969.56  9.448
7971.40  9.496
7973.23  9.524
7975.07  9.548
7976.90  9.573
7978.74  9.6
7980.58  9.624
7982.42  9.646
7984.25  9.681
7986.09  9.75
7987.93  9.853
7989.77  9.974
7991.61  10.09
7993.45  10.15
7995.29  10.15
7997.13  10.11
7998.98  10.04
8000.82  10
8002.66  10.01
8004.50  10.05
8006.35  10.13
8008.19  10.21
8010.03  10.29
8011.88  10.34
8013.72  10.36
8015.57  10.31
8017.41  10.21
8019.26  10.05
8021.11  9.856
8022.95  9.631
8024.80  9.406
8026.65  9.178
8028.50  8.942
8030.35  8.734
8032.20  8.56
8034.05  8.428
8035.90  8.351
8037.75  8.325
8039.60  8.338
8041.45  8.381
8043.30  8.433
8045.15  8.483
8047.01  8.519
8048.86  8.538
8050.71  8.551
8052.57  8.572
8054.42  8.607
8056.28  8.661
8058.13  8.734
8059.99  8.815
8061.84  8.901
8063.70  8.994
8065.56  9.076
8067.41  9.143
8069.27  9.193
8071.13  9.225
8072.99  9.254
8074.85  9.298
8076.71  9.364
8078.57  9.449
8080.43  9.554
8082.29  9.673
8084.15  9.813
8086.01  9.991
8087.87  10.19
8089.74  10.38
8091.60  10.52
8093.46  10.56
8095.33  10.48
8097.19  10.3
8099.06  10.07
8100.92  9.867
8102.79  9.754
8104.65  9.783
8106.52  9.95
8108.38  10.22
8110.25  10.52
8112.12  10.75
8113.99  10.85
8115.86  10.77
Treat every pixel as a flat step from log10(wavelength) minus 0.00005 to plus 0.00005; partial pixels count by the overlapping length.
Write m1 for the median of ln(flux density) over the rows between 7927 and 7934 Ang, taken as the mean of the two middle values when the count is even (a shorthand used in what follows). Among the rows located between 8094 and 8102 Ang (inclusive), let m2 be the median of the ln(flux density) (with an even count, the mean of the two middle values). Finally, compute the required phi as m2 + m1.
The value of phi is 5.04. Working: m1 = 2.72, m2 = 2.32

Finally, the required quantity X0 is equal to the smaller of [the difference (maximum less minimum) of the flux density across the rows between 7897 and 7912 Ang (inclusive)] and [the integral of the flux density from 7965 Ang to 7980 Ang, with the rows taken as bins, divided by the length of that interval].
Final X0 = 9.5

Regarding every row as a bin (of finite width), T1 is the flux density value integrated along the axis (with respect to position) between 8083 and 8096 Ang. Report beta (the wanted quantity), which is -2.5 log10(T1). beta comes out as -5.31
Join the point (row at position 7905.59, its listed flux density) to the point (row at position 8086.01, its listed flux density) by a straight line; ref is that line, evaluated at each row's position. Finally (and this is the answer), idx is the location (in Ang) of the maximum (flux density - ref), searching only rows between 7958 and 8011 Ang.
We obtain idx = 8010.03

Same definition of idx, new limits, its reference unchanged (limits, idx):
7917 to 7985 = 7934.77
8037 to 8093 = 8091.60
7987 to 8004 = 8002.66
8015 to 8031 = 8015.57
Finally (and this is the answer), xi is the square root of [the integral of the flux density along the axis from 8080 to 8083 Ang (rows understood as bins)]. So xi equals 5.4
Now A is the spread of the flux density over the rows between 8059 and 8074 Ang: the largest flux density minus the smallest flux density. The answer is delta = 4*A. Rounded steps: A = 0.4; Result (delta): 1.8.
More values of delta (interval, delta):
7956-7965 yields 1.4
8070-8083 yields 1.8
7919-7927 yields 2.8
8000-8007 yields 0.5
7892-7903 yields 14.5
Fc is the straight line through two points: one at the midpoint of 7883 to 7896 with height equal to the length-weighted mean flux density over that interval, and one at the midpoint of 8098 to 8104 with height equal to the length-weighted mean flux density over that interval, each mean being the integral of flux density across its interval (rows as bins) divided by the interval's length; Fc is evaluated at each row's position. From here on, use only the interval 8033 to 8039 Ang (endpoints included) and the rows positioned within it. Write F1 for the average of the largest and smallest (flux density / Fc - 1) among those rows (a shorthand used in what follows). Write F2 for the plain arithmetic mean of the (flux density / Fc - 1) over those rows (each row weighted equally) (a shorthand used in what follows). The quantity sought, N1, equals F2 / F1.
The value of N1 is 1.00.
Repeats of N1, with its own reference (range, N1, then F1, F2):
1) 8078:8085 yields 1.02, -0.04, -0.04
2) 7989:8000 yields 0.92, -0.04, -0.04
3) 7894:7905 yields 0.75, 0.31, 0.23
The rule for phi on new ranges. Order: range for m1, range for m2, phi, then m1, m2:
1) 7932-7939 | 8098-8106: 5.07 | 2.79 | 2.28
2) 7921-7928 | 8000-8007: 4.79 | 2.49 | 2.31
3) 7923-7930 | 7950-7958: 4.75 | 2.55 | 2.20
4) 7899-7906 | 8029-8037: 4.93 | 2.79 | 2.14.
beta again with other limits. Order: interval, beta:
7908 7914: -5.27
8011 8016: -4.28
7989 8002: -5.29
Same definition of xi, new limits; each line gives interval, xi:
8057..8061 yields 5.9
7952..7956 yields 6.0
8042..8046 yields 5.8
